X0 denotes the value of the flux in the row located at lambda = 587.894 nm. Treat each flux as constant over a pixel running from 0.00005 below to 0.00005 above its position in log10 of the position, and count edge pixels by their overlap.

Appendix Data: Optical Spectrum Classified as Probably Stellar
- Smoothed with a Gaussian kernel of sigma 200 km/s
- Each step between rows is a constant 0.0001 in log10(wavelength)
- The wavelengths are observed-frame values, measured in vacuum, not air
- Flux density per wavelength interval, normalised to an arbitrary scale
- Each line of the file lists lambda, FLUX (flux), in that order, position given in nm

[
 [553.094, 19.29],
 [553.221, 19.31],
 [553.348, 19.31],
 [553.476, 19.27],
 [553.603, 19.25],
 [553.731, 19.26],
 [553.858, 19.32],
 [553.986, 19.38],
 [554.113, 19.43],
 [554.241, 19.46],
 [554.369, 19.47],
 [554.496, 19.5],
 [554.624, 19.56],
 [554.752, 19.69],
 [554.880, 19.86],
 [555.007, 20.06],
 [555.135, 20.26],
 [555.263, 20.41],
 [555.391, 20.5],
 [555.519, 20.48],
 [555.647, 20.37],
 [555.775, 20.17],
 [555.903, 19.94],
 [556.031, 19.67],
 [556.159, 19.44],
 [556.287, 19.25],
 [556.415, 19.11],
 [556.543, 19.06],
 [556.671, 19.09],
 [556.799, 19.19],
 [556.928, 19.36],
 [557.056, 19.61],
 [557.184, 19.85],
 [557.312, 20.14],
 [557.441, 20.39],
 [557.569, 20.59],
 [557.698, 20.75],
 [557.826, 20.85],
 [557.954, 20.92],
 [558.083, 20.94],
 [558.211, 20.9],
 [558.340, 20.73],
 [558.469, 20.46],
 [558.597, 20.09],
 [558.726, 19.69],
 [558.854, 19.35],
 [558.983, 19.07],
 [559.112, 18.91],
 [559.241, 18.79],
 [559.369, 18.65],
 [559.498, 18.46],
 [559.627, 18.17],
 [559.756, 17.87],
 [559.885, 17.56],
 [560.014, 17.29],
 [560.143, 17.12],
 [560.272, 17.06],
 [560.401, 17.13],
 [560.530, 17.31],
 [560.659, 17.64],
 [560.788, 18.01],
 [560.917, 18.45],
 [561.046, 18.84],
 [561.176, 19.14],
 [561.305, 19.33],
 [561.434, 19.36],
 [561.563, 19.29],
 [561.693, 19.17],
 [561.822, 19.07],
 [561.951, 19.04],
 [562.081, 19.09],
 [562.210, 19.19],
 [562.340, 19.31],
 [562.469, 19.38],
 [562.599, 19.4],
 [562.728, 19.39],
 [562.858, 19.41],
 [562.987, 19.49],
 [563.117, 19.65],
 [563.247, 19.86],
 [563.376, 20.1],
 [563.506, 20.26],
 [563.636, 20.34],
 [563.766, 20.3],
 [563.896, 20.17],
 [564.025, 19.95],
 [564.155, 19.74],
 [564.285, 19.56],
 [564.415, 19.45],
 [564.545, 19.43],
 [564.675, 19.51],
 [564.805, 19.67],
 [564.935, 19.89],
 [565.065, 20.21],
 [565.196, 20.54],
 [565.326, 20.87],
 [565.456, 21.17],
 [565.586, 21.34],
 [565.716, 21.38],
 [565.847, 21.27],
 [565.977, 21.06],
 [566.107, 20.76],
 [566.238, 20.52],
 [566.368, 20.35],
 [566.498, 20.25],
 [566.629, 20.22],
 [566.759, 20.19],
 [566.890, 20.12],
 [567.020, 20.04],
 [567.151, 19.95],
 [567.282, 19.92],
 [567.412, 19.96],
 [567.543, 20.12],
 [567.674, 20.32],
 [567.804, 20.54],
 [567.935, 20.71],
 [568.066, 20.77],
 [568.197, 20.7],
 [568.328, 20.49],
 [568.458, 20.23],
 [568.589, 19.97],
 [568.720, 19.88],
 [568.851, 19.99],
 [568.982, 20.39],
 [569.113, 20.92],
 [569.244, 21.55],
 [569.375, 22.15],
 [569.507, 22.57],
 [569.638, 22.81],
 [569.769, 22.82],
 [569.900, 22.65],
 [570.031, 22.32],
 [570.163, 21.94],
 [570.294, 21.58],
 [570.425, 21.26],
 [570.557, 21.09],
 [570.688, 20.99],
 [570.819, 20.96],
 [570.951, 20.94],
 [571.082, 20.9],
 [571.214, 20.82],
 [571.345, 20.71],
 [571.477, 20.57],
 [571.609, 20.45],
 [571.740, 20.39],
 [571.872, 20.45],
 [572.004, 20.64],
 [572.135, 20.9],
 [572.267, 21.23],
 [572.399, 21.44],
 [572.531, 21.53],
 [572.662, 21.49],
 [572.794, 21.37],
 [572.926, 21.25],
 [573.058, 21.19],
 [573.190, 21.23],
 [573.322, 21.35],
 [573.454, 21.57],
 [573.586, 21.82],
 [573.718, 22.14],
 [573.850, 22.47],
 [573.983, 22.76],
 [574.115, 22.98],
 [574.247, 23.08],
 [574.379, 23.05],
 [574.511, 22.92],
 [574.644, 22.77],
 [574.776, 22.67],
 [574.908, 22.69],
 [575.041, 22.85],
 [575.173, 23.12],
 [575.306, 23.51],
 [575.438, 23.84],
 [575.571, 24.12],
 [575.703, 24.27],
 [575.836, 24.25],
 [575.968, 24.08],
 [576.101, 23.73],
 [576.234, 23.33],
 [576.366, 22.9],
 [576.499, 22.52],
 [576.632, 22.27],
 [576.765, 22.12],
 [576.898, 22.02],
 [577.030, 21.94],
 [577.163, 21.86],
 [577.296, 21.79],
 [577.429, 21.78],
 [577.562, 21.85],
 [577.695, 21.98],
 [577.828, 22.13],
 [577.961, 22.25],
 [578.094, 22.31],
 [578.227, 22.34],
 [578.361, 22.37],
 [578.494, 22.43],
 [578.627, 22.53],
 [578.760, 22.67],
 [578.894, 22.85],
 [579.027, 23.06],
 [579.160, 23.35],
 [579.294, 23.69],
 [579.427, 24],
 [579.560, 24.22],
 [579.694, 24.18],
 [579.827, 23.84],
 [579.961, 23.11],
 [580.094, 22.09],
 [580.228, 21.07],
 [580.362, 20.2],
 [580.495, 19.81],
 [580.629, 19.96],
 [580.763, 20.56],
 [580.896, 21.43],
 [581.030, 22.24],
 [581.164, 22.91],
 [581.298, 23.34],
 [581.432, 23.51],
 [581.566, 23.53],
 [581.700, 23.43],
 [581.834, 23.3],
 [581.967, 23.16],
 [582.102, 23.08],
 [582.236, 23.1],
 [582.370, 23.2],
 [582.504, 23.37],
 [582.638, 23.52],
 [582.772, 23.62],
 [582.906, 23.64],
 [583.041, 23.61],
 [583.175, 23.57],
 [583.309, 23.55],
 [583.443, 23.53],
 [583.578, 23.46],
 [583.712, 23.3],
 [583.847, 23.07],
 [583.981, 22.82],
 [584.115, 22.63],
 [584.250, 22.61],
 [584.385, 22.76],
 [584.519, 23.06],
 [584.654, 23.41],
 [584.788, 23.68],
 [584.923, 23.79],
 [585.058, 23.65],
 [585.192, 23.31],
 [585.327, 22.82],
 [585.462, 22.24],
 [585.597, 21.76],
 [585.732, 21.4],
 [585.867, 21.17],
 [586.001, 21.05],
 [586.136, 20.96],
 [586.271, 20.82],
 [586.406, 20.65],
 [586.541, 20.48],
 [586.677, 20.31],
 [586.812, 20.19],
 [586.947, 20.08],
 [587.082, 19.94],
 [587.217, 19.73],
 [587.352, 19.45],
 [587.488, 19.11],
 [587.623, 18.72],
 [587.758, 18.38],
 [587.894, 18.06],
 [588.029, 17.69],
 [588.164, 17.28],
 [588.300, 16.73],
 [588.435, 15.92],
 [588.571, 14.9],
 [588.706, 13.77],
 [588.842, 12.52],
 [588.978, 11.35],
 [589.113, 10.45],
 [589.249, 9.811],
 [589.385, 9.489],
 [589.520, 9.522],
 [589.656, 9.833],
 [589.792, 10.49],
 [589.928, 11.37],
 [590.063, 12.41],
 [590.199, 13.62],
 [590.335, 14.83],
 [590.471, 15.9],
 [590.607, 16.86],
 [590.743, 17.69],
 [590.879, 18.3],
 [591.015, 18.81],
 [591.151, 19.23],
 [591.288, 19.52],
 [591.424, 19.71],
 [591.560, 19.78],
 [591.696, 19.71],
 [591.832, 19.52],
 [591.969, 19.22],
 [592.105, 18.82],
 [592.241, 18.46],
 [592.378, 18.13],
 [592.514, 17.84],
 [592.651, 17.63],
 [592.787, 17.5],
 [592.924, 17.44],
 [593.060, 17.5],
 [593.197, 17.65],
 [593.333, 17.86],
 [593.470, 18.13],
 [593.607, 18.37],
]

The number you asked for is 18.06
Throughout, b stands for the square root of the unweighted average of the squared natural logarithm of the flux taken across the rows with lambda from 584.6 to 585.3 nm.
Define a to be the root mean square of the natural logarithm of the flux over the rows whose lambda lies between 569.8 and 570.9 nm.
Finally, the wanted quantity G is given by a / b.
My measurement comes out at 0.97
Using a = 3.07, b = 3.16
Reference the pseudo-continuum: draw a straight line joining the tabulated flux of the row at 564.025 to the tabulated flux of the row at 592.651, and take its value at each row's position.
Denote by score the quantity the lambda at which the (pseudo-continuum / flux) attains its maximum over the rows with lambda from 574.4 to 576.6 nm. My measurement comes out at 574.776 nm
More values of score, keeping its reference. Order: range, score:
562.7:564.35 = 562.728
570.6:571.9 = 571.740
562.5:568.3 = 562.599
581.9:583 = 582.102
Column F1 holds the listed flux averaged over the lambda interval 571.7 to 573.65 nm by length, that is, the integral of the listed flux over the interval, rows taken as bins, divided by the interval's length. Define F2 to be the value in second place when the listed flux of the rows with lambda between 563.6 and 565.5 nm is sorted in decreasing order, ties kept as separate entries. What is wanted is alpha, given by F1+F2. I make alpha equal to 42.1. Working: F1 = 21.2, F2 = 20.87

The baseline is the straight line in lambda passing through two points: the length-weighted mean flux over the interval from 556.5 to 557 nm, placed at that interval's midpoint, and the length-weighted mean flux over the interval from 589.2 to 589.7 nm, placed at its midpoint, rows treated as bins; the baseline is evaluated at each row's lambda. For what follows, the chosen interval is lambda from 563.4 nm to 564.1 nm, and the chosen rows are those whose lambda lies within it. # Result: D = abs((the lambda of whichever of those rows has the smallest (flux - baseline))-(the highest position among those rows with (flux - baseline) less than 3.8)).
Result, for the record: 0.00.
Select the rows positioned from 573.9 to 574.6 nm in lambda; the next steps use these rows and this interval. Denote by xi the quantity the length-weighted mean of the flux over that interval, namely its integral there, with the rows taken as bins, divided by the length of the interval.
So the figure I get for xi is 22.9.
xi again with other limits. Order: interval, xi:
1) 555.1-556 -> 20.3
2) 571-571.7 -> 20.7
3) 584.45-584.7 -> 23.2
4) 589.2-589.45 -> 9.6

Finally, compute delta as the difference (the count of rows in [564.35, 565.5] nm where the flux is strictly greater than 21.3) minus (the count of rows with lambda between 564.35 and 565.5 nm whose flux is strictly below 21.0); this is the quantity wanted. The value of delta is -8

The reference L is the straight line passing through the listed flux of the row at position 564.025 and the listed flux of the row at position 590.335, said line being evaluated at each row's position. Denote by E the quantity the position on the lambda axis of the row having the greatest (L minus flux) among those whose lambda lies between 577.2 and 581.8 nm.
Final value 580.495 nm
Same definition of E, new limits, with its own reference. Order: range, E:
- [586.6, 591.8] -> 589.385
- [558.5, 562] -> 560.272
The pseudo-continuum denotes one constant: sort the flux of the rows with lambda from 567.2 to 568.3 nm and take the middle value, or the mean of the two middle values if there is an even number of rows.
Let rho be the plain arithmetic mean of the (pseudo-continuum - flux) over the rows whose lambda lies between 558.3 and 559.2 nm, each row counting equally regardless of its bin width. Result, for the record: 0.7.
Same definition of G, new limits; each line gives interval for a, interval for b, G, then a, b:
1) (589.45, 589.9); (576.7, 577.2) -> 0.74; 2.30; 3.09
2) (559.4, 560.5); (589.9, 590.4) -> 1.12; 2.87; 2.57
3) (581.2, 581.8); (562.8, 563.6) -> 1.06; 3.15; 2.99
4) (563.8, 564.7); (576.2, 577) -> 0.96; 2.98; 3.11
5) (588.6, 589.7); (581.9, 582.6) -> 0.76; 2.38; 3.14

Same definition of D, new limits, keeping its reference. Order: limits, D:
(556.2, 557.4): 0.77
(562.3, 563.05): 0.65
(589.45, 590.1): 0.54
